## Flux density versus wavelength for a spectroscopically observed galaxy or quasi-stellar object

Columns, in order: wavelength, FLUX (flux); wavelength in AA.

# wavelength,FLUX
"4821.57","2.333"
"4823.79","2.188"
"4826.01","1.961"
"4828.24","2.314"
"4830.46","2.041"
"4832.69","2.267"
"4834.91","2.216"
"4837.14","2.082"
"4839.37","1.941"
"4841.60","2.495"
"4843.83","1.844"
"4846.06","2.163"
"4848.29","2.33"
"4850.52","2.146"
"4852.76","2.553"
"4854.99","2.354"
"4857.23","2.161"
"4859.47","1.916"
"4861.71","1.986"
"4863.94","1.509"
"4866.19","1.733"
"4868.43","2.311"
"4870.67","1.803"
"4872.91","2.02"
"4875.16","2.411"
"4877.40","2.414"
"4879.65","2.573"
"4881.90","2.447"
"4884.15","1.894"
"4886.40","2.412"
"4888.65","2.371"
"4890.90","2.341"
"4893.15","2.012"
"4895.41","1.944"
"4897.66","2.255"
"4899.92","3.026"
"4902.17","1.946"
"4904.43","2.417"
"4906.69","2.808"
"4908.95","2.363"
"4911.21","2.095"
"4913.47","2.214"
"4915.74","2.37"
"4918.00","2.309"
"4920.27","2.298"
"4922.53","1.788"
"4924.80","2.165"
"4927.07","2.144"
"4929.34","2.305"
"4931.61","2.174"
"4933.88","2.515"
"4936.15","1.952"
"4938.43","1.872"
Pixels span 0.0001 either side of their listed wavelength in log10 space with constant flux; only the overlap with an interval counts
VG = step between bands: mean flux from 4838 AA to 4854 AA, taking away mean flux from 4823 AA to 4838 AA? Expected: 0.06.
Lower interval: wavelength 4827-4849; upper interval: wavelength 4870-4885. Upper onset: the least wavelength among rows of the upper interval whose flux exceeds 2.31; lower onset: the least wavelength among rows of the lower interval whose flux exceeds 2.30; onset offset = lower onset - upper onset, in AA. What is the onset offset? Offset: -46.9 AA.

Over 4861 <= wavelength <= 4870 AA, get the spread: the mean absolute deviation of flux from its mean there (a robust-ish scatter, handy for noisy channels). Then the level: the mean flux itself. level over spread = 7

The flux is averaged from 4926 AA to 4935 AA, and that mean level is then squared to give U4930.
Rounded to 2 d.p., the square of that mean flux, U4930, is 5.22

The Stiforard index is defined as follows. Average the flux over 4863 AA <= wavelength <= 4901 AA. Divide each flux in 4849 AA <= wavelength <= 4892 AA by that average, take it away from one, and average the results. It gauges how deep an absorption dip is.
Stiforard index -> 0.01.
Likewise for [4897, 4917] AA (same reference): -0.08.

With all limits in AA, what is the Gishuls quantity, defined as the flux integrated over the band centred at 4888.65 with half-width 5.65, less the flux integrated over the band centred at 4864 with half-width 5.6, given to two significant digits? 3.7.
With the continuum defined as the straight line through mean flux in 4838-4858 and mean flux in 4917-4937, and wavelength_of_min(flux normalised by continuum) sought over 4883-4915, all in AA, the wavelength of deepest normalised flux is 4884.15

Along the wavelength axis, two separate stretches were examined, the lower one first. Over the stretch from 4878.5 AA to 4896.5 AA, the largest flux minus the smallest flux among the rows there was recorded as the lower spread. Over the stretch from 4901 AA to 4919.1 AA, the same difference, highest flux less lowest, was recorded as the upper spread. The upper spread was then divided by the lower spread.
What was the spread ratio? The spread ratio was 1.3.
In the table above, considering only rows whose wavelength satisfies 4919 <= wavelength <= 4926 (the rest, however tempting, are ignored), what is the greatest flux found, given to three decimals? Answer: 2.298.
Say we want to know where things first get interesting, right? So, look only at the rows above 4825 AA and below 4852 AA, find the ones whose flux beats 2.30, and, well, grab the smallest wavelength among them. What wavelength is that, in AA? 4828.24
